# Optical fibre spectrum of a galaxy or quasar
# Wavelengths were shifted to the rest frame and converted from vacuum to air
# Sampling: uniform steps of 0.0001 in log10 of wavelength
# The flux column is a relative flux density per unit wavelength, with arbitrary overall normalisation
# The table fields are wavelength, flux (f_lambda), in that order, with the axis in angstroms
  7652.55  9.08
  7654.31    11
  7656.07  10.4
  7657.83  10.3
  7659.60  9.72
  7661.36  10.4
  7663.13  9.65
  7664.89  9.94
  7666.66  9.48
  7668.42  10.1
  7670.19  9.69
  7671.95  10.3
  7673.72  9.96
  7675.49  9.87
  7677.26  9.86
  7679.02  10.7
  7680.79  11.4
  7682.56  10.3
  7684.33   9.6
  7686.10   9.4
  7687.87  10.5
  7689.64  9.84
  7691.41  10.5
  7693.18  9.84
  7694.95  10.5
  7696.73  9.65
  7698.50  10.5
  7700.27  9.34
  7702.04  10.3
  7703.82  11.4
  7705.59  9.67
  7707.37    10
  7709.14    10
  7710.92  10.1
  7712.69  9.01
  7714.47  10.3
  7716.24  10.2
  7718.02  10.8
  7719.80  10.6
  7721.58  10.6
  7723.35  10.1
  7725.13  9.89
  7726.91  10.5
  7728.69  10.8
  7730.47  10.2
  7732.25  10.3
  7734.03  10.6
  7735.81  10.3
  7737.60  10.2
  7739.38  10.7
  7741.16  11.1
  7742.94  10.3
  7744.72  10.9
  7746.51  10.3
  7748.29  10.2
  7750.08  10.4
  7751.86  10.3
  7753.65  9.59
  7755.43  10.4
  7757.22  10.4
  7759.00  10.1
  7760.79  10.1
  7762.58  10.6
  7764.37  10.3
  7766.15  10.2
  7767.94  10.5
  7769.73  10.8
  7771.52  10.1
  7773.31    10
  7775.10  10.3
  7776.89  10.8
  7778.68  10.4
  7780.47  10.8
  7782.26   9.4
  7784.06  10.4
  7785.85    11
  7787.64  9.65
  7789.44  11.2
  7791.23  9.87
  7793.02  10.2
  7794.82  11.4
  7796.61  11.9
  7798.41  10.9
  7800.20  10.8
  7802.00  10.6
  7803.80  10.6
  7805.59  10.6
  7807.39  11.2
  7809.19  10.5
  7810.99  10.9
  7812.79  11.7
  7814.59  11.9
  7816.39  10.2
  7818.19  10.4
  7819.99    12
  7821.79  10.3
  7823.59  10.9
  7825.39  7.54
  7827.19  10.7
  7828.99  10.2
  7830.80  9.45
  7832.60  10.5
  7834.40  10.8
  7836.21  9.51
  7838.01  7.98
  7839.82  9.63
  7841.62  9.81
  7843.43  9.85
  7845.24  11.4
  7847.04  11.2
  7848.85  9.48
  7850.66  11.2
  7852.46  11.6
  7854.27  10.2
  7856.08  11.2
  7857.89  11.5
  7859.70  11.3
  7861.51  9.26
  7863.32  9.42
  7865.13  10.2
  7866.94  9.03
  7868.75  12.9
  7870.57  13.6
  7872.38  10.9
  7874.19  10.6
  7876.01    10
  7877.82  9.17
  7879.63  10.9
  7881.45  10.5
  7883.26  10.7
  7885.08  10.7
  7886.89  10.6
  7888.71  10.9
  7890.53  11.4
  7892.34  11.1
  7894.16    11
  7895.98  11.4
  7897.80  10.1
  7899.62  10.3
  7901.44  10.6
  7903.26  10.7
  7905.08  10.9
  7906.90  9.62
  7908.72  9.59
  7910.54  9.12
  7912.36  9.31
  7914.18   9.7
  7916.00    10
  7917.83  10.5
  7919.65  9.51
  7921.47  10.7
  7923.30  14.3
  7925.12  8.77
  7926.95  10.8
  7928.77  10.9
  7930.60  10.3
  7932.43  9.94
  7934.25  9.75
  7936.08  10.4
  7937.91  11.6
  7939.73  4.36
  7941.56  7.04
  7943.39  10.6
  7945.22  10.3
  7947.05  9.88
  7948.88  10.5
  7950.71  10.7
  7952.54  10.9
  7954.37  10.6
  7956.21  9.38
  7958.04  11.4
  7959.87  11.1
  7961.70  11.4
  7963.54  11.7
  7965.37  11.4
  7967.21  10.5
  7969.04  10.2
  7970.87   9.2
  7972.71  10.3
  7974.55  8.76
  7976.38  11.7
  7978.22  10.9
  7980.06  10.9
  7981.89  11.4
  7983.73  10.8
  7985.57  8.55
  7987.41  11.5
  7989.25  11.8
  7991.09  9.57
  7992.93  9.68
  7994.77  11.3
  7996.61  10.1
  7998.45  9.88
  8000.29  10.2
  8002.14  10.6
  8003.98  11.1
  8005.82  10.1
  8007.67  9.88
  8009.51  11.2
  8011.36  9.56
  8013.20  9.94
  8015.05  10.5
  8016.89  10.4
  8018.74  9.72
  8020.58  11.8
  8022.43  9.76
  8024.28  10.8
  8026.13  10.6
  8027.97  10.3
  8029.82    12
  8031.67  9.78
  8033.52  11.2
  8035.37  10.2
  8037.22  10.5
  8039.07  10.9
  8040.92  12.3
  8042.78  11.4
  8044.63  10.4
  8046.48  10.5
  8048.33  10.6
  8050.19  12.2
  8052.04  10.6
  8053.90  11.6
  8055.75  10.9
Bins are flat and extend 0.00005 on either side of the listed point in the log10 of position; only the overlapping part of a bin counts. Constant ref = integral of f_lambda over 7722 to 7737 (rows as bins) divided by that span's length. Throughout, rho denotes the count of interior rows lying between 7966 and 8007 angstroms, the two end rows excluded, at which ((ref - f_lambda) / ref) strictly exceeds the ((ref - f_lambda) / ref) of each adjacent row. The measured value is 5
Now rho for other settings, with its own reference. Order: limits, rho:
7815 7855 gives 5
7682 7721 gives 8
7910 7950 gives 5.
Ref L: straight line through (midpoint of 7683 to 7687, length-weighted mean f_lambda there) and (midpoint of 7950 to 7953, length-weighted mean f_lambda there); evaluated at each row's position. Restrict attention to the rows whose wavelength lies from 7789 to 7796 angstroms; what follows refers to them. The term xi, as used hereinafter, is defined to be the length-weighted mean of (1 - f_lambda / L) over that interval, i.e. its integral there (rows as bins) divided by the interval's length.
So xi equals -0.060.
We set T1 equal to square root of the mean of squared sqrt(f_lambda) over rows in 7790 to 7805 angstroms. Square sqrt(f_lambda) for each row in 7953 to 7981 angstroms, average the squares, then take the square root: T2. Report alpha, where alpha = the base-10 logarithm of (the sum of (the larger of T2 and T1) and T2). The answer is 0.816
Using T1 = 3.28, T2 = 3.26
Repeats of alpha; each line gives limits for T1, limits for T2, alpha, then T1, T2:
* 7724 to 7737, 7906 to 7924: 0.807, 3.22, 3.20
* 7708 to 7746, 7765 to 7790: 0.809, 3.22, 3.22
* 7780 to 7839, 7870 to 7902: 0.818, 3.24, 3.29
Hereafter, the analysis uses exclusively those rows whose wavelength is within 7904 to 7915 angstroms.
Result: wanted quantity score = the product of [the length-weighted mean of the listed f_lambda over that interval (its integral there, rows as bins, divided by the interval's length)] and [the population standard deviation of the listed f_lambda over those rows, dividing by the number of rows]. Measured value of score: 5.5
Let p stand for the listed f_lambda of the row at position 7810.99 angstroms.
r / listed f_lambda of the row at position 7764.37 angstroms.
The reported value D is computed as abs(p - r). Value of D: 0.6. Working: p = 10.9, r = 10.3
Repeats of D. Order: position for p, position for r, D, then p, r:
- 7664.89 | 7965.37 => 1.5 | 9.94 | 11.4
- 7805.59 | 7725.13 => 0.7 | 10.6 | 9.89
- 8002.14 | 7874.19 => 0.0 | 10.6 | 10.6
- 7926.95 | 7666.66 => 1.3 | 10.8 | 9.48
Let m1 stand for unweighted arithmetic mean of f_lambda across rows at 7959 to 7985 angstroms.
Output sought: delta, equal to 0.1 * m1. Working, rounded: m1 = 10.7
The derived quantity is 1.07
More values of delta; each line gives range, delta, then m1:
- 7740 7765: 1.04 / 10.4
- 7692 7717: 1.01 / 10.1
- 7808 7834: 1.05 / 10.5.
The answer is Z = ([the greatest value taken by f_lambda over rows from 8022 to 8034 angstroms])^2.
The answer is 144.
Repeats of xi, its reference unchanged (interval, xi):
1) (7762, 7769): -0.045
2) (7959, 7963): -0.042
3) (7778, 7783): -0.019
